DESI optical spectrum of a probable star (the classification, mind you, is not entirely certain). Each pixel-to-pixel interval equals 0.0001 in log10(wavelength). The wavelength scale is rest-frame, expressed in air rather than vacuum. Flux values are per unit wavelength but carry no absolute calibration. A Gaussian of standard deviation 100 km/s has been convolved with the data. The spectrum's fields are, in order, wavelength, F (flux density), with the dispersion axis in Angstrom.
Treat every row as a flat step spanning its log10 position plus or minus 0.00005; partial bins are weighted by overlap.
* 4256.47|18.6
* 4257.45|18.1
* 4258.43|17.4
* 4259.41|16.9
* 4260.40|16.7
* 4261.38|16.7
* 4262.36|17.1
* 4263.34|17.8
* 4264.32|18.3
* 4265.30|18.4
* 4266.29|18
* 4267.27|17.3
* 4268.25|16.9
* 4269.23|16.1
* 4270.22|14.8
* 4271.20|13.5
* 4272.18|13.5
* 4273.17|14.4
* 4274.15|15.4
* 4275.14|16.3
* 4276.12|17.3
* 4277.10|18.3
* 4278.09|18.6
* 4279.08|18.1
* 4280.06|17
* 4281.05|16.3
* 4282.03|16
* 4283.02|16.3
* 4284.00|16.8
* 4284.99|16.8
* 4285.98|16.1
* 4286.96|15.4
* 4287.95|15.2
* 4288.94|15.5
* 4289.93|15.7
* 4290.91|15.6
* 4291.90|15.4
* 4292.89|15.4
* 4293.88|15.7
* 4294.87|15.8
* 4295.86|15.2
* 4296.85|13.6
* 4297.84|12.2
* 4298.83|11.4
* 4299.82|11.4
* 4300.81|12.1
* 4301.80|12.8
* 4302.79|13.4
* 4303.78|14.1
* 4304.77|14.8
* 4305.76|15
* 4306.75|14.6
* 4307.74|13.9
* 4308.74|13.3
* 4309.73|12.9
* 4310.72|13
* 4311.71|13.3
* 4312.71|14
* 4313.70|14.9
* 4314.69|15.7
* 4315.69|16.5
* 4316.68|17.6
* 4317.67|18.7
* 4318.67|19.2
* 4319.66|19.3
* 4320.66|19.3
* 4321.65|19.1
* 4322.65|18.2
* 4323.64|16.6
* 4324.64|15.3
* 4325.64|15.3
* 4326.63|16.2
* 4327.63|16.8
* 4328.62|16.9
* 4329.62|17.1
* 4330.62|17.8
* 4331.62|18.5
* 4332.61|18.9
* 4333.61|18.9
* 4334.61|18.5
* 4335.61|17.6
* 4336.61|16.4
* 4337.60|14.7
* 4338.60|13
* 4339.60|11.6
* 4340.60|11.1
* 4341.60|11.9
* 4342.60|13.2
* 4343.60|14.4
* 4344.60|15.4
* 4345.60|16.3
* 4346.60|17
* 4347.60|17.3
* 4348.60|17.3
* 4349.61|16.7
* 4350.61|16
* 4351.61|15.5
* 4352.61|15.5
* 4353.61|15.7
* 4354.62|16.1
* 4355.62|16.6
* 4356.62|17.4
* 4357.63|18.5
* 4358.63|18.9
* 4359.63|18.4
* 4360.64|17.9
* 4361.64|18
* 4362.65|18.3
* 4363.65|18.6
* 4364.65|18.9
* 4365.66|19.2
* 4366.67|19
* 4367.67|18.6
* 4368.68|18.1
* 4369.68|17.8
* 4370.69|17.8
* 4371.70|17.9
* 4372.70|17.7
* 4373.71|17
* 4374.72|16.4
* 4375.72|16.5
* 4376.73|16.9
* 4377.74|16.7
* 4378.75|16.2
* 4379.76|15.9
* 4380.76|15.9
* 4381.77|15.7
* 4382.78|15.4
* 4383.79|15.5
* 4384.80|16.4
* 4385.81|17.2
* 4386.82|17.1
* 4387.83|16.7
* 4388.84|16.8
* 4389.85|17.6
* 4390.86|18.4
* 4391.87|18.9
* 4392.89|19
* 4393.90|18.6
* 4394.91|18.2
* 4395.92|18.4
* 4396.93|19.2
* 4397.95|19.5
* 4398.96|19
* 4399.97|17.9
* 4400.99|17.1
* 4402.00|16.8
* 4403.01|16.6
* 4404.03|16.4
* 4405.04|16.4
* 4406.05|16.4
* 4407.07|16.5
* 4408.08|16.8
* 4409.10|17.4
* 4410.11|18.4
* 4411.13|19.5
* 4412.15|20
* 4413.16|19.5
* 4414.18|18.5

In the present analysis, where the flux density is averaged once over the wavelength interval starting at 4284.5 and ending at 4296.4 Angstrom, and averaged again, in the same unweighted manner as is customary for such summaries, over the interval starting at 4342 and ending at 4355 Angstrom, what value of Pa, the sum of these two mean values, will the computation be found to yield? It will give 31.5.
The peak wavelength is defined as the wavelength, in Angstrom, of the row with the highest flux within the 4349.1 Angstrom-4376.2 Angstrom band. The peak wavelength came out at 4365.66 Angstrom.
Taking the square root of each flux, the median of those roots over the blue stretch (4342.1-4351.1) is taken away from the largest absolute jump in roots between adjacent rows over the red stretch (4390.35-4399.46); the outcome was -3.945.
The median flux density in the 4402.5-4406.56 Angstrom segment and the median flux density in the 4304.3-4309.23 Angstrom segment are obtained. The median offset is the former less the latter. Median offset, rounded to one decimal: 1.8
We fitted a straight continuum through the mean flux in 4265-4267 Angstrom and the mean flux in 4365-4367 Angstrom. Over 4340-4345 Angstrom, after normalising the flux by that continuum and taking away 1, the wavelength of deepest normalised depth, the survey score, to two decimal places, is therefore 4340.60 Angstrom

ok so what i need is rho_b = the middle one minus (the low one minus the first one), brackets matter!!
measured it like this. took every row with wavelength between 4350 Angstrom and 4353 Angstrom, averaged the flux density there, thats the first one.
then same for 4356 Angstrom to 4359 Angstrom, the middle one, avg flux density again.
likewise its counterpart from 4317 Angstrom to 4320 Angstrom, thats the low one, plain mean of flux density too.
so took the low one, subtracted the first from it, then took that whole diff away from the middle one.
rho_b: 14.9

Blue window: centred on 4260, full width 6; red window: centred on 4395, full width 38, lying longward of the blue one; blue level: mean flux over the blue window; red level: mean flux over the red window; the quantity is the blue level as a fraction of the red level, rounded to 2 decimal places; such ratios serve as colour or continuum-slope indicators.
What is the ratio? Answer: 0.98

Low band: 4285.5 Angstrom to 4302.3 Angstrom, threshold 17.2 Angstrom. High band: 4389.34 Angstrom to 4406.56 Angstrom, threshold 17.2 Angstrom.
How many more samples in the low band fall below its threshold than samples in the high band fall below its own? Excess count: 11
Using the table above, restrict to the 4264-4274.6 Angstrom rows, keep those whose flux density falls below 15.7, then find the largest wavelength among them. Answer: 4274.15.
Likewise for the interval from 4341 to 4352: 4351.61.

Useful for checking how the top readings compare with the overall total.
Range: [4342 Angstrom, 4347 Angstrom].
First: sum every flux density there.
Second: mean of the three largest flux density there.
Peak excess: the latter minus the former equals -60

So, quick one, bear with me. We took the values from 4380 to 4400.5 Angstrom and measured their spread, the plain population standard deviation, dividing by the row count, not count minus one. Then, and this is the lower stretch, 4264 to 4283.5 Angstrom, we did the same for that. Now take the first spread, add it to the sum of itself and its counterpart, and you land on 4.1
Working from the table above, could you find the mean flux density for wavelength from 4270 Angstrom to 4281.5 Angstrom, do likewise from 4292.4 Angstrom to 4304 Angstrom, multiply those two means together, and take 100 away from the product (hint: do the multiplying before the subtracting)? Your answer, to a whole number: 119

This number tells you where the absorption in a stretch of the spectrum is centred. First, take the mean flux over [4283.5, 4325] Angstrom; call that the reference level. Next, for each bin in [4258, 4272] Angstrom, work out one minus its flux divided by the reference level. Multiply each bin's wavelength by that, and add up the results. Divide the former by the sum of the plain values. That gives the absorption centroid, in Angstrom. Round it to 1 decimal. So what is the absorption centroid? 4263.1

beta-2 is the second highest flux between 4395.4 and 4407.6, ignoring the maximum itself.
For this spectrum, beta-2 19.2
